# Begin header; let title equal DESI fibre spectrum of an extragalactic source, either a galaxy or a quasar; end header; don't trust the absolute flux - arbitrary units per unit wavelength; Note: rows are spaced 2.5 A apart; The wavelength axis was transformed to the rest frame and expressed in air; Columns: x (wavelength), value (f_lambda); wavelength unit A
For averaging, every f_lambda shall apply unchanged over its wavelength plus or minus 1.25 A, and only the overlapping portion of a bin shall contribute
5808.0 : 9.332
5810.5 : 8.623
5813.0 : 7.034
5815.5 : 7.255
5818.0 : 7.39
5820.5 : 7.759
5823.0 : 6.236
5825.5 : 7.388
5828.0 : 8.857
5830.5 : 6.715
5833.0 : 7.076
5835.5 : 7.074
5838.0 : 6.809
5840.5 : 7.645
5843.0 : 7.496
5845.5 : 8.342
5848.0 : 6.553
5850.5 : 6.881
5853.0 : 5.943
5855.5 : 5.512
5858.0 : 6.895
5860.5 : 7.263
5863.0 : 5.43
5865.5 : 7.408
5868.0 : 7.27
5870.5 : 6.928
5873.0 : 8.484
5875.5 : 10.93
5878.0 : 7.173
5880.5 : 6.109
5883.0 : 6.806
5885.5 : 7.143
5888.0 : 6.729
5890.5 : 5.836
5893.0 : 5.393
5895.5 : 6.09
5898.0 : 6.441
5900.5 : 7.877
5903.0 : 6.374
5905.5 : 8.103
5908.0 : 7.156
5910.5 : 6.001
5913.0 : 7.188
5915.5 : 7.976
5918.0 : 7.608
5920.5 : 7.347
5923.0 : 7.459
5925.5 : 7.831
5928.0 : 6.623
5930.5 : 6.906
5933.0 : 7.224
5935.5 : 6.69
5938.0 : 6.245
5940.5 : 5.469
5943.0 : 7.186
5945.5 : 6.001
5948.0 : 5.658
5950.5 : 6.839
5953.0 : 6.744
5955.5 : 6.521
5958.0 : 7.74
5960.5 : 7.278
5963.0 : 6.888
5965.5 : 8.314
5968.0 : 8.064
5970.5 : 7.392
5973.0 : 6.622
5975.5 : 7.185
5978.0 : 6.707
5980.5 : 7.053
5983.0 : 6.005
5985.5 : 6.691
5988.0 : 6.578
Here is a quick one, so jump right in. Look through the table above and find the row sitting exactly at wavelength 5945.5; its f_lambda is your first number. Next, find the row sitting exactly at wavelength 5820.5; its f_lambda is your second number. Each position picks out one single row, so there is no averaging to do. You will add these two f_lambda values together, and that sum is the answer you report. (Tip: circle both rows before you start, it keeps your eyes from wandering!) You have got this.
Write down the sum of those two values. 13.8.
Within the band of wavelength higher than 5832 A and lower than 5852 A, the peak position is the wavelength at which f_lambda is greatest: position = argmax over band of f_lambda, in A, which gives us 5845.5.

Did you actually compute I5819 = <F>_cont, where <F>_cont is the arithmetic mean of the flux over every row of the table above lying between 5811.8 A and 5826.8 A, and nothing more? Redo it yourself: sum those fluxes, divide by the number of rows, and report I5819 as 7.18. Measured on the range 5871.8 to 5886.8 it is 7.77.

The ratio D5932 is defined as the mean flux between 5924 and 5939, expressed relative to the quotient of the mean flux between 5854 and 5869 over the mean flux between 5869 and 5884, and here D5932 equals 8.1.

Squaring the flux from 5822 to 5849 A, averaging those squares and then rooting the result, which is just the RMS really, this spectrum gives 7.3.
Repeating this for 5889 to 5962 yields 6.9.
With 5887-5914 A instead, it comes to 6.7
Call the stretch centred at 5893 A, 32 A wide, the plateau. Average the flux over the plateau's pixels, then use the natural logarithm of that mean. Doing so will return 1.90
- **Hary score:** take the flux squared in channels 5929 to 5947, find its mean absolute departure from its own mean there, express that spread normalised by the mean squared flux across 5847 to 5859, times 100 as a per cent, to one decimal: 17.0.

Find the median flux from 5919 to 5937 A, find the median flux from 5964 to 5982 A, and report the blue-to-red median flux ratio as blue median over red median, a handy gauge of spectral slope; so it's 1.01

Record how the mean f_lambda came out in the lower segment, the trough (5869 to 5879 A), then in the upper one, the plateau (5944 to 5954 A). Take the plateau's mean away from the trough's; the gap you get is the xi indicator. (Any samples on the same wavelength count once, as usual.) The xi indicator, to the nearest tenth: 2.1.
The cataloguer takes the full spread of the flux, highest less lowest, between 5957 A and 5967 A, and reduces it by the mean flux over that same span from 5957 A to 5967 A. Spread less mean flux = -6.1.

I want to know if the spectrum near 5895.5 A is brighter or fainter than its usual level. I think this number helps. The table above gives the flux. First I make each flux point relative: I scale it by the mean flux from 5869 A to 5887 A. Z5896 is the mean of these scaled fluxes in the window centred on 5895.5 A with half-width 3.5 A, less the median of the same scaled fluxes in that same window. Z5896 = -0.015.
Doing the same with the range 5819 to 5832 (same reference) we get 0.000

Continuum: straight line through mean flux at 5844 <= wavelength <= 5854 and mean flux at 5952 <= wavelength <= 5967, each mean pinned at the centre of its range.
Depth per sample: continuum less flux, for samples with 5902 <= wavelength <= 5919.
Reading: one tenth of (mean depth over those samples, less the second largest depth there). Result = -0.081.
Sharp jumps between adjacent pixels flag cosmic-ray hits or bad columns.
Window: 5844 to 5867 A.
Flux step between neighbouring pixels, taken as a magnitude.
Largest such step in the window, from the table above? 2.0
